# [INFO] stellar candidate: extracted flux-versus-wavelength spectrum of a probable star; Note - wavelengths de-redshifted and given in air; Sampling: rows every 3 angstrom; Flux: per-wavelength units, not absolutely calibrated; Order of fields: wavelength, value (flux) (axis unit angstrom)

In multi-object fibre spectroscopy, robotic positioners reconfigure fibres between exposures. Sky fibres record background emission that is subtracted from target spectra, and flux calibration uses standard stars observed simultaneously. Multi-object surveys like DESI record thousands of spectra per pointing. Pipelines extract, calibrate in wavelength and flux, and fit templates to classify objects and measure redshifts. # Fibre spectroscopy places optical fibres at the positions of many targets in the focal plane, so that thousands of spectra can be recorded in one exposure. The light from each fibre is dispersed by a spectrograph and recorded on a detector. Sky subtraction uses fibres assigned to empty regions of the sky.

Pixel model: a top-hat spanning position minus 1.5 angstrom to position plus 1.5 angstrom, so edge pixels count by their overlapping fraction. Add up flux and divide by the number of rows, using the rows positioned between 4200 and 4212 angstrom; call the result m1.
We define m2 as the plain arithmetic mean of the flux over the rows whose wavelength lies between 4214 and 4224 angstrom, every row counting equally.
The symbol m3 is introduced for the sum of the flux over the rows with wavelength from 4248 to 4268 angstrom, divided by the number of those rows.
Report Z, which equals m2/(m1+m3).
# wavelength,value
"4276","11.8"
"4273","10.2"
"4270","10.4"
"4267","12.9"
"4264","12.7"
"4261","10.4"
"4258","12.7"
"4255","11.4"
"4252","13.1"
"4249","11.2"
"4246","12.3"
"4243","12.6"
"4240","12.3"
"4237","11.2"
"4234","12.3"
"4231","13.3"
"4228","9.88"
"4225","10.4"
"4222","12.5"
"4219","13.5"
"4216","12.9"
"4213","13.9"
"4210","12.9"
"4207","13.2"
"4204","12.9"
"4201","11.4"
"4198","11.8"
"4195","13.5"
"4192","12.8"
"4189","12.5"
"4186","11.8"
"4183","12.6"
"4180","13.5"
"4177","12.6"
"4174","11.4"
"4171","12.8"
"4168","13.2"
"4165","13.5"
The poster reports 0.526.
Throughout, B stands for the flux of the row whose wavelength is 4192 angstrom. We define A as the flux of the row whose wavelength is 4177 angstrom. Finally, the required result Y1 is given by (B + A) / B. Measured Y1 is 1.98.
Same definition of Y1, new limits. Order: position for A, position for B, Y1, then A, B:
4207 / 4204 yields 2.02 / 13.2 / 12.9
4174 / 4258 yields 1.90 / 11.4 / 12.7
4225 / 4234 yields 1.85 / 10.4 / 12.3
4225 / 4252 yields 1.79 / 10.4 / 13.1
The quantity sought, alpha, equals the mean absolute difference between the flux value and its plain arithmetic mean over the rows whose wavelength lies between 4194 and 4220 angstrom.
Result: 0.57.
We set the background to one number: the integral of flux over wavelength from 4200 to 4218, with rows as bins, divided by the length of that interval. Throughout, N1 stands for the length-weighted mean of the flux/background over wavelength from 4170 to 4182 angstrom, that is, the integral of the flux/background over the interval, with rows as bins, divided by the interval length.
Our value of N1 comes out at 0.97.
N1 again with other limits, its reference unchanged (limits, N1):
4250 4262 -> 0.92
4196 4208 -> 0.95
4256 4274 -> 0.90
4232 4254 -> 0.94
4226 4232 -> 0.88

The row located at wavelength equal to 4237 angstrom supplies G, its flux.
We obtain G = 11.2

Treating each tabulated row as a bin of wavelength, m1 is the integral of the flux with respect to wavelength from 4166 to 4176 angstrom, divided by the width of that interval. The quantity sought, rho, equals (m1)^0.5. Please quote 3.54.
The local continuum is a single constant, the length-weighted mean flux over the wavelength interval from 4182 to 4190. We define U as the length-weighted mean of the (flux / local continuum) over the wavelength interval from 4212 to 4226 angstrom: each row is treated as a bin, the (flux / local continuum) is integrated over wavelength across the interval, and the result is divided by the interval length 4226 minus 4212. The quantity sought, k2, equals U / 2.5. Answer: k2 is 0.413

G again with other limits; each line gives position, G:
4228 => 9.88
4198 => 11.8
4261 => 10.4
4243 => 12.6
